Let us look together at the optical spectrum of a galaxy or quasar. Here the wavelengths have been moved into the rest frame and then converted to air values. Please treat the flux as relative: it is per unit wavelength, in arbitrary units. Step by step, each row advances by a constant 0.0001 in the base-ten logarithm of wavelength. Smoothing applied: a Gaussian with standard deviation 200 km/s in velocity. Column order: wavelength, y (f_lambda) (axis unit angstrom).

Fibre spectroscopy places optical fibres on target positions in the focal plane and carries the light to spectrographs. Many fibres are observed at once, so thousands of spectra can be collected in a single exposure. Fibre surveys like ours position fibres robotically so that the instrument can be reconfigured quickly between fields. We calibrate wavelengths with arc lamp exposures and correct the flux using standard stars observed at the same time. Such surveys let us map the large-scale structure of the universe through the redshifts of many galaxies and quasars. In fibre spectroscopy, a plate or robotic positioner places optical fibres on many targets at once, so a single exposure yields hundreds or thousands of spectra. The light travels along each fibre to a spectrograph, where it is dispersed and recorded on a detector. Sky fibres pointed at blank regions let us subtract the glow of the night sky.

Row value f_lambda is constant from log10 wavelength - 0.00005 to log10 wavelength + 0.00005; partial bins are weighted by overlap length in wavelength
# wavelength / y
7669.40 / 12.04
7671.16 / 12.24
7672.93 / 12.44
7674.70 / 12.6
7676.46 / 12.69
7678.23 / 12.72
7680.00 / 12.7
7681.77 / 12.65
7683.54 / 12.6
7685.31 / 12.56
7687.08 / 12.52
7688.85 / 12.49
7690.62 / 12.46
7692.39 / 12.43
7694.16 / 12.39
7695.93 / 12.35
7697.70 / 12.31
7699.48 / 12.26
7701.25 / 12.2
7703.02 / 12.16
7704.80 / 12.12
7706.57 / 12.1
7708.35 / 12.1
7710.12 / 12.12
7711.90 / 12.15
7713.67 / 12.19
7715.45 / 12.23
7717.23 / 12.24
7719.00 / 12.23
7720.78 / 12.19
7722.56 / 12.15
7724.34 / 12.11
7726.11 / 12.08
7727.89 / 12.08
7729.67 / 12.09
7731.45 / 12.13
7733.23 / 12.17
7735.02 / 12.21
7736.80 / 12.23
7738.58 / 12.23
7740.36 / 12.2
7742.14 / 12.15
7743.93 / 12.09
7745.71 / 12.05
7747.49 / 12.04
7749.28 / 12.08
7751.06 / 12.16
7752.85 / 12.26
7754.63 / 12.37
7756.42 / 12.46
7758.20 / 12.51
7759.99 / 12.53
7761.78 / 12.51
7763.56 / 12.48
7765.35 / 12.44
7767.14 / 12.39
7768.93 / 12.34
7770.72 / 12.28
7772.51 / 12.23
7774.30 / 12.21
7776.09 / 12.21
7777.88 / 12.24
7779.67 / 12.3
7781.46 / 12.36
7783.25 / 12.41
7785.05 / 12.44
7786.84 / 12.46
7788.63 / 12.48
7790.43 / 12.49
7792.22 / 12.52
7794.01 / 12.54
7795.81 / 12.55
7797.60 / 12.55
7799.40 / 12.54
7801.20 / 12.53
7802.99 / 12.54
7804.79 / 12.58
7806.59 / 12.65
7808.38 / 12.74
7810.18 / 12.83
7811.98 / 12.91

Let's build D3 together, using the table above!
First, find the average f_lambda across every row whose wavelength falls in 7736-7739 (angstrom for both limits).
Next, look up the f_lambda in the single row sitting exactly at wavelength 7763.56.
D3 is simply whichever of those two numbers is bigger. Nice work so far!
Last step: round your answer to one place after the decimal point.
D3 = 12.5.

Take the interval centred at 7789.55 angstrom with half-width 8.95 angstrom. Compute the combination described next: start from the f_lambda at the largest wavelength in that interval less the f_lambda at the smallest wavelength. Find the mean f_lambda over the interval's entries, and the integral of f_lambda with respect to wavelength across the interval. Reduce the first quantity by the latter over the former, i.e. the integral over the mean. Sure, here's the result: -17.7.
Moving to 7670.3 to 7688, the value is -17.4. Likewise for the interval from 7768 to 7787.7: -19.6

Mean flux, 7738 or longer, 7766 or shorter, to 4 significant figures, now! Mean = 12.29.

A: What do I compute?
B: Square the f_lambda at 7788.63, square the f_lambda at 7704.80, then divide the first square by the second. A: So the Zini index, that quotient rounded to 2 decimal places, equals 1.06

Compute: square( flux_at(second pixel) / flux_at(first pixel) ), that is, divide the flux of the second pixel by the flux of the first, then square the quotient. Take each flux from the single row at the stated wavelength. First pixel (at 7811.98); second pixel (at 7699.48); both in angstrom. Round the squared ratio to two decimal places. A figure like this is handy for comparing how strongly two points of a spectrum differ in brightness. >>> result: 0.90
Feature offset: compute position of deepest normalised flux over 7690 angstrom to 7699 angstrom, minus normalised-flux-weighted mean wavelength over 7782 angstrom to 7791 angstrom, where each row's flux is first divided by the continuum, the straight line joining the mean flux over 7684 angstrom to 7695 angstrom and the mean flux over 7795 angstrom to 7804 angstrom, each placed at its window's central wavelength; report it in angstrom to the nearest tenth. -89.1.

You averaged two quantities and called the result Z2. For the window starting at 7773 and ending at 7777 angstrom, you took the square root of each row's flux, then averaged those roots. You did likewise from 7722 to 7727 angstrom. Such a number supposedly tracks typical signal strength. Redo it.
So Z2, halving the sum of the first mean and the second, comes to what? 3.49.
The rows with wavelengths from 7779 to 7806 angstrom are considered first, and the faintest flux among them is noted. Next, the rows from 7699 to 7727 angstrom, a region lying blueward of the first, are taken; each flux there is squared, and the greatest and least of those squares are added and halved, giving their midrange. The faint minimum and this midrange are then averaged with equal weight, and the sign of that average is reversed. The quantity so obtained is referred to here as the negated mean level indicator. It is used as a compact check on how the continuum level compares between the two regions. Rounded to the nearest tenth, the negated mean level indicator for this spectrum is -80.2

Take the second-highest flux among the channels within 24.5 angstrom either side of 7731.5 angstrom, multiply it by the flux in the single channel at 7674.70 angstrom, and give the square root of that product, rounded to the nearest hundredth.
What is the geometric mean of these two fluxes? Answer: 12.43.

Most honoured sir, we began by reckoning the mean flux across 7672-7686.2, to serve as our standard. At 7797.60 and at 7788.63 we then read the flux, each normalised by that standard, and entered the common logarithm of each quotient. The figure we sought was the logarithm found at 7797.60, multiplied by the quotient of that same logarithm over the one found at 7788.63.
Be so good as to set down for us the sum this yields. -0.001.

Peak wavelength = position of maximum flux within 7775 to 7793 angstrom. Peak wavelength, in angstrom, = 7792.22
